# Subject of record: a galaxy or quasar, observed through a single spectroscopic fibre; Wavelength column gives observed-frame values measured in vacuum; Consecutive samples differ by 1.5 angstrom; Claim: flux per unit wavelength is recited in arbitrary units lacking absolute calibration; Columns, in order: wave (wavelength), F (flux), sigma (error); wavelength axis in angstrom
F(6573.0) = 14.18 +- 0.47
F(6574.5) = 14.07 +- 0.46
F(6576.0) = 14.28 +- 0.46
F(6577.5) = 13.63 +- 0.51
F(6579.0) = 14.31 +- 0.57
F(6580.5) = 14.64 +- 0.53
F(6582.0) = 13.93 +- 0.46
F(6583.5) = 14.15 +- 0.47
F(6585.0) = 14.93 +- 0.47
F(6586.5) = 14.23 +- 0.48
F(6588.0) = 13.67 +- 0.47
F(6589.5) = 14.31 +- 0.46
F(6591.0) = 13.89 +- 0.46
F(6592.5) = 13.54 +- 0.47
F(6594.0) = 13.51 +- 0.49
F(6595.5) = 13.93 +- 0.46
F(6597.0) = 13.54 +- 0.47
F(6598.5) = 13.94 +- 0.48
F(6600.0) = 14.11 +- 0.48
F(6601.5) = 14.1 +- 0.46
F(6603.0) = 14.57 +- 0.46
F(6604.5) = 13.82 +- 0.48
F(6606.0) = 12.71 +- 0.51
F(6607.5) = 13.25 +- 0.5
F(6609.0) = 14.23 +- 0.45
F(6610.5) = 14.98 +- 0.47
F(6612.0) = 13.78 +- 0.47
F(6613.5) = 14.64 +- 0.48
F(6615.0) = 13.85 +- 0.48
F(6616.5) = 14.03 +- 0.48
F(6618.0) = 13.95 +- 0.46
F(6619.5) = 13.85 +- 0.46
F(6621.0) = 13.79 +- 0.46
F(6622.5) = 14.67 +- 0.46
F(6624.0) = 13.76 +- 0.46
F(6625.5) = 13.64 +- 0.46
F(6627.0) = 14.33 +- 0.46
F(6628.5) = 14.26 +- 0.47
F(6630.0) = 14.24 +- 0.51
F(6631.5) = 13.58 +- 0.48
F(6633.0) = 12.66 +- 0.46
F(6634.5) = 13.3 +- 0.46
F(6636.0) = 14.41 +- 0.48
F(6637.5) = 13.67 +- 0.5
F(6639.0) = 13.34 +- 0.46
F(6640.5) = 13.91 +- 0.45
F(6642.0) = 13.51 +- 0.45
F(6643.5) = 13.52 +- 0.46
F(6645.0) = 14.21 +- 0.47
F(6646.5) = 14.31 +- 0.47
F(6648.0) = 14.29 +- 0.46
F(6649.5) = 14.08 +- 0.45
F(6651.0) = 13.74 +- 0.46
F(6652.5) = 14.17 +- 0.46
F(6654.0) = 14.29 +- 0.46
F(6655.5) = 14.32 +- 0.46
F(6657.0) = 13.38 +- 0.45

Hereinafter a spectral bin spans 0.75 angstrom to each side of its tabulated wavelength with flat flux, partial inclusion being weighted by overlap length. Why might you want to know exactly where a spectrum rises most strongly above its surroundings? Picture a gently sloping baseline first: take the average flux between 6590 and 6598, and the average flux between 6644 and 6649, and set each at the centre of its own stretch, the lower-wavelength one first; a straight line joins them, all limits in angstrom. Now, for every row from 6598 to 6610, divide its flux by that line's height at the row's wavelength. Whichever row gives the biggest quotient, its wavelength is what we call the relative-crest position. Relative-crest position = 6603.0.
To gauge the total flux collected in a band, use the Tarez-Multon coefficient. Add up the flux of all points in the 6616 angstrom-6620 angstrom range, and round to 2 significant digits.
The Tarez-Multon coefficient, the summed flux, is 42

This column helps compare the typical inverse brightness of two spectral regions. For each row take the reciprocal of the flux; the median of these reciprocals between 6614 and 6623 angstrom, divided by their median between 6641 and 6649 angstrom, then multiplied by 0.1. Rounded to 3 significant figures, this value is 0.102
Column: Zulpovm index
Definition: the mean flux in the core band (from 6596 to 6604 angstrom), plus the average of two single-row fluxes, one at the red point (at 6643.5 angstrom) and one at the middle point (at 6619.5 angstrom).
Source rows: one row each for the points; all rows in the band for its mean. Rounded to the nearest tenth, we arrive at 27.7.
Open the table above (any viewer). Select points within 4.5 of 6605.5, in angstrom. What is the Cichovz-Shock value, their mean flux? 13.8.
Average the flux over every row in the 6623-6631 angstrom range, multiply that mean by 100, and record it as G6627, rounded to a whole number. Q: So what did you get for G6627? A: 1405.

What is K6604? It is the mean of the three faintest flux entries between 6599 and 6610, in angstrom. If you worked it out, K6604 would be 13.3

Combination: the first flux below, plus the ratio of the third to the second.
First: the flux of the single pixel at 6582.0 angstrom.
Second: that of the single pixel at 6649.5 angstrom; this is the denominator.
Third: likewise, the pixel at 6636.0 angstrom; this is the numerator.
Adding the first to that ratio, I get 15.0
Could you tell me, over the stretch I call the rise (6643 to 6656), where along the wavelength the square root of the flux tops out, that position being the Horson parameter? 6655.5 angstrom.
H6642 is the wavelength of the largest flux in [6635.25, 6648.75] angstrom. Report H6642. 6636.0 angstrom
